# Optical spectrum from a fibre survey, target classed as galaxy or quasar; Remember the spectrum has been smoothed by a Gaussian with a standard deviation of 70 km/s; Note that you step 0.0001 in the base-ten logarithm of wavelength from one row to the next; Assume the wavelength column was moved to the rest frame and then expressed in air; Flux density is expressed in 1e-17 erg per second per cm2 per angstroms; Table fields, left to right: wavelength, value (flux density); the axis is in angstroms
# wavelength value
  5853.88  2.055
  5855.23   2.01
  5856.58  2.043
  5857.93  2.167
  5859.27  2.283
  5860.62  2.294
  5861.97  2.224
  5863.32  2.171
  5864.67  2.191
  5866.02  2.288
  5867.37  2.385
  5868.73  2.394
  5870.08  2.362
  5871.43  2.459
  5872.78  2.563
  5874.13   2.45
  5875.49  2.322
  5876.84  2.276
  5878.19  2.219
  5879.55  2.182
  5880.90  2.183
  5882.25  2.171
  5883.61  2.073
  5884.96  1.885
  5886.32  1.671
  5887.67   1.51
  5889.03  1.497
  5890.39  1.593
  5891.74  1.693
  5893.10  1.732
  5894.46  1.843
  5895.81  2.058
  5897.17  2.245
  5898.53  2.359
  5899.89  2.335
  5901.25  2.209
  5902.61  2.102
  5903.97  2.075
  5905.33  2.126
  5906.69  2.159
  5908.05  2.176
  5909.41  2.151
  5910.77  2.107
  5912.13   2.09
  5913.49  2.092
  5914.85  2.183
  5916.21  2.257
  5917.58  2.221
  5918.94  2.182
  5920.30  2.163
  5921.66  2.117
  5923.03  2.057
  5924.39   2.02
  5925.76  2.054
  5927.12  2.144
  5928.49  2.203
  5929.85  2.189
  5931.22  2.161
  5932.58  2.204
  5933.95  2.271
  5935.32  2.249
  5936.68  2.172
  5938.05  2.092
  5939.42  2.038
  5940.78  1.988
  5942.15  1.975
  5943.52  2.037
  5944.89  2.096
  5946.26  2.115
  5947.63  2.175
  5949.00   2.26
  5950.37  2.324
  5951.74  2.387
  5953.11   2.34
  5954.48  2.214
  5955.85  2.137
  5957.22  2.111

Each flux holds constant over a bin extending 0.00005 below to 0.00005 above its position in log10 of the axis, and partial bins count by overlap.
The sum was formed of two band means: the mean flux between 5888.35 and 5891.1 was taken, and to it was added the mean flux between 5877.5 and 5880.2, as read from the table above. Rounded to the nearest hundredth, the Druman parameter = 3.75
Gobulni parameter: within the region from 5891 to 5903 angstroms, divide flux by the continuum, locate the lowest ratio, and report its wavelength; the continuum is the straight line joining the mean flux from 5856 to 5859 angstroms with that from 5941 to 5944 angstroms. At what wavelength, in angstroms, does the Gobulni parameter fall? 5891.74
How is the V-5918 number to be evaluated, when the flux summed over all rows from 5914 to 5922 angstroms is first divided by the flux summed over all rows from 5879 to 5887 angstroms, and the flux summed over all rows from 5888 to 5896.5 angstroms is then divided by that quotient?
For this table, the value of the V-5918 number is 10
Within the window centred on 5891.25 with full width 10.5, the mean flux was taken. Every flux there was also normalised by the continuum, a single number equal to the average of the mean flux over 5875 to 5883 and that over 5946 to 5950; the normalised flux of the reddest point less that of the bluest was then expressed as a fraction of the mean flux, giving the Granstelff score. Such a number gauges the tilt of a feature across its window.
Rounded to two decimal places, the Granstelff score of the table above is 0.10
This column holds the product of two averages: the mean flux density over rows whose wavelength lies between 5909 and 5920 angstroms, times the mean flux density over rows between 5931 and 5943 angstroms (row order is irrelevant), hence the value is 4.60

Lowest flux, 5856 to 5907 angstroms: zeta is 1.497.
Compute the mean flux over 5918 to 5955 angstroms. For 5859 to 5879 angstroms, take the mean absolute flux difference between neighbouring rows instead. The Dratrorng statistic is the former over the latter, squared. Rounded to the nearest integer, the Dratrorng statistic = 1045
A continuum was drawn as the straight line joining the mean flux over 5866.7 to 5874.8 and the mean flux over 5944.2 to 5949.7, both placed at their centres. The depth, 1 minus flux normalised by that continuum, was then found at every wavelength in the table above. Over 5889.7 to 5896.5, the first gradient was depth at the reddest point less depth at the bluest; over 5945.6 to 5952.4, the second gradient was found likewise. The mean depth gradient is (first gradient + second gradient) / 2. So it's -0.17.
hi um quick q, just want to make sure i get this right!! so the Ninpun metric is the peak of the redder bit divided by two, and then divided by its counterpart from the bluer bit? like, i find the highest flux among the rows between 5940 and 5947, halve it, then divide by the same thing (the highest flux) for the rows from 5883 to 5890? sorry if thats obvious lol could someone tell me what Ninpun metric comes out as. 0.510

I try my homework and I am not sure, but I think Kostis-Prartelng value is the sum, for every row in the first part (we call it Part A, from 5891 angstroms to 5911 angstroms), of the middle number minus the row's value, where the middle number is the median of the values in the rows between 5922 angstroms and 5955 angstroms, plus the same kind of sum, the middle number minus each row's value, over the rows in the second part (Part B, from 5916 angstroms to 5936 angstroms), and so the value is 1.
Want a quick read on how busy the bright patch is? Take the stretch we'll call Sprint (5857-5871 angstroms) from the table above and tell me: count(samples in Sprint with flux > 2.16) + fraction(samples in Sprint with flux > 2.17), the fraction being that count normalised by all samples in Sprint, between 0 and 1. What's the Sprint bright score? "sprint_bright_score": 11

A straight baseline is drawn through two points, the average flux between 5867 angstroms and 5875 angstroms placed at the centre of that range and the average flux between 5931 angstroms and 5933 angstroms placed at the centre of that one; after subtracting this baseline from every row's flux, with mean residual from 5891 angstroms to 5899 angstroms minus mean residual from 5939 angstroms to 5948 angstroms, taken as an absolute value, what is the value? 0.27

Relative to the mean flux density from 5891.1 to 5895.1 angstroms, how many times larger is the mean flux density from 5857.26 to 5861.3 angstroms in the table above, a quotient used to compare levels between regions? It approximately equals 1.3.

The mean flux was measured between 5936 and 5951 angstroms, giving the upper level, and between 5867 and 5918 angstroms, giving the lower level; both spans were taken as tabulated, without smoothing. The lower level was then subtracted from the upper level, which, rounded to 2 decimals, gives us 0.00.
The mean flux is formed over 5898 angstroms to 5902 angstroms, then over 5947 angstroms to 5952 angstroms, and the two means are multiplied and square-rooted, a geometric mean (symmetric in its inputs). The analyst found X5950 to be 2.29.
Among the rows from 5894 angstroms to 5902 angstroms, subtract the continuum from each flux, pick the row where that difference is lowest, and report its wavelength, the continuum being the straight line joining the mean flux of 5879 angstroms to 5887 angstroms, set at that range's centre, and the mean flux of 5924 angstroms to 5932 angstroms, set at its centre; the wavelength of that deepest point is 5894.46 angstroms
